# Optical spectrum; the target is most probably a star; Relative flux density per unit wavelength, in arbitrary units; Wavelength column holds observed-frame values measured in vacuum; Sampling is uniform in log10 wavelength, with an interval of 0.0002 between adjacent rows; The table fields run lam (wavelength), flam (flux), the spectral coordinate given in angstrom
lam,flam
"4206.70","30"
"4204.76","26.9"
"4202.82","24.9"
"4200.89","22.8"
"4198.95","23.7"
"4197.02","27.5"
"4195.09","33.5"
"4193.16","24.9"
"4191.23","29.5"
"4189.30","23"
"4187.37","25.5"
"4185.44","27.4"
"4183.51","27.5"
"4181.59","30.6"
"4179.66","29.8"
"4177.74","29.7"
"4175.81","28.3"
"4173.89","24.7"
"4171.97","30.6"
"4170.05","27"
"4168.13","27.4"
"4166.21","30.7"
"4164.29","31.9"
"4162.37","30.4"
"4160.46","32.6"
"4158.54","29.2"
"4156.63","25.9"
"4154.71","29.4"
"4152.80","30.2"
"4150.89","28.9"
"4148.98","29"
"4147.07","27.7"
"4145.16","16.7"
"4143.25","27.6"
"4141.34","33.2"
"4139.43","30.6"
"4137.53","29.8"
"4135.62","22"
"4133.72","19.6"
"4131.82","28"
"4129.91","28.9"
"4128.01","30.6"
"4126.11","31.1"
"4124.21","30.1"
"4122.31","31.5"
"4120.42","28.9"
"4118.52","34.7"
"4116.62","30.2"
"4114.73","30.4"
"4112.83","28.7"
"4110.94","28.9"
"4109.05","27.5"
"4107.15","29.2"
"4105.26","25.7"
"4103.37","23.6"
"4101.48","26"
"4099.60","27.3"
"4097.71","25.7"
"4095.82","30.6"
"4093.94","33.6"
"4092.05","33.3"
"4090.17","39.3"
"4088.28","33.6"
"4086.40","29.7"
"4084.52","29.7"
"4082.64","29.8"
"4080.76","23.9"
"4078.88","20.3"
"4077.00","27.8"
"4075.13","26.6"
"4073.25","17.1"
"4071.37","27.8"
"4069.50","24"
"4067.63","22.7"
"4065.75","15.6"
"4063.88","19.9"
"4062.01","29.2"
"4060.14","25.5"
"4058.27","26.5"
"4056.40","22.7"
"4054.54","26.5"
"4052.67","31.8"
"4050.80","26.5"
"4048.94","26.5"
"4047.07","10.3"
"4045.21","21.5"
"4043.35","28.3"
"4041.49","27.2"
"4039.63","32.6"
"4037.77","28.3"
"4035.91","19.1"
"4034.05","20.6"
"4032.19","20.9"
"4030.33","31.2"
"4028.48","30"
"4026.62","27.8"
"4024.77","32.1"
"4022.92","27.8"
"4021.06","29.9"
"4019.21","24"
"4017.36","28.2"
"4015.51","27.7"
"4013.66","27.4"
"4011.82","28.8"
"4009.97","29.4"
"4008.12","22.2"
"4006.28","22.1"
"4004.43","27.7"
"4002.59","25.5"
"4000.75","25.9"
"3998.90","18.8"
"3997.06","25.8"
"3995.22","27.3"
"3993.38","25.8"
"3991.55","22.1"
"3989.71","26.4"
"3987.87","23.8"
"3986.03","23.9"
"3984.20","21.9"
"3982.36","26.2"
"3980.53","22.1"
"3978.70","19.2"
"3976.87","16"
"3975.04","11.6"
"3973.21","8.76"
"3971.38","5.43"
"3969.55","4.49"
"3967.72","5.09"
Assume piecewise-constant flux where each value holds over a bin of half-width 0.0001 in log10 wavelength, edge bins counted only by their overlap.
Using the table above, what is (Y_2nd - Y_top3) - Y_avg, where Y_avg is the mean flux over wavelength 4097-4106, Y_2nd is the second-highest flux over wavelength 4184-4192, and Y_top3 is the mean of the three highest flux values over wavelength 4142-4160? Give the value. -27.9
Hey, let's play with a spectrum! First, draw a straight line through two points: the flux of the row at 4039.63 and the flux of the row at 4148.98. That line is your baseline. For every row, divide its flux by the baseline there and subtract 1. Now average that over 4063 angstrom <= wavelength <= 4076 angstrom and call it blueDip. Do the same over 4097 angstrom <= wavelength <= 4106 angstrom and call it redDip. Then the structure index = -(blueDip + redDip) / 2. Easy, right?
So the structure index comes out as 0.233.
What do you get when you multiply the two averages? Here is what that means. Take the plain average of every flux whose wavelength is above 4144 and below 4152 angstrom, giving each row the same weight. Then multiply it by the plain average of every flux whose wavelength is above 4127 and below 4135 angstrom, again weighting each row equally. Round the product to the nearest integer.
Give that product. 685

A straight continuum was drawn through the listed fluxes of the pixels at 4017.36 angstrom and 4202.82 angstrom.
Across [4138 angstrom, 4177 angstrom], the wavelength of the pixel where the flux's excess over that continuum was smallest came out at 4145.16 angstrom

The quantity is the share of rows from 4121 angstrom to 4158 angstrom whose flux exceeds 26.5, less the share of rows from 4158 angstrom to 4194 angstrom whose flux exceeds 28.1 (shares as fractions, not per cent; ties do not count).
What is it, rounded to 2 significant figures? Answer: 0.21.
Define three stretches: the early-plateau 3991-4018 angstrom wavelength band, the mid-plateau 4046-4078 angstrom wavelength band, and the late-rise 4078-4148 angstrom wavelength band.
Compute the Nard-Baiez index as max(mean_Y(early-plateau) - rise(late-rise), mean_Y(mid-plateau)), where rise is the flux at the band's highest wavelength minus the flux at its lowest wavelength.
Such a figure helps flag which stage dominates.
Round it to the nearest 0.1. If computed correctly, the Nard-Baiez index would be 23.9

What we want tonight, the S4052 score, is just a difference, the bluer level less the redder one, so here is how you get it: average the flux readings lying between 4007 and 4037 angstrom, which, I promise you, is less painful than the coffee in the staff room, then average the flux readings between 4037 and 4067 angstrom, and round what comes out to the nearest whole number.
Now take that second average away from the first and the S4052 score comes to 2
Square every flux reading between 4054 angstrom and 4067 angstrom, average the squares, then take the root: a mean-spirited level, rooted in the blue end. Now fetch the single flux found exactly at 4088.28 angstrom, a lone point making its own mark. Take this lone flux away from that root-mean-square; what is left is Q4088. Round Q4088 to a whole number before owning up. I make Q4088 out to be -10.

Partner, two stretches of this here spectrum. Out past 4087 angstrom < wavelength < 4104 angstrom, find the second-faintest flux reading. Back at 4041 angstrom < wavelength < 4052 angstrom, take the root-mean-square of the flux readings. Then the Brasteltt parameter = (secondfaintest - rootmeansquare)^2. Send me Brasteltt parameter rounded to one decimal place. 2.3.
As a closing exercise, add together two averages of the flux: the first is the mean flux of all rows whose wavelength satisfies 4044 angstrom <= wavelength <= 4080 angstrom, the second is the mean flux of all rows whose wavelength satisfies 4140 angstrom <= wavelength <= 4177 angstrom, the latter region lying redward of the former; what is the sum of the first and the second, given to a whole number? 52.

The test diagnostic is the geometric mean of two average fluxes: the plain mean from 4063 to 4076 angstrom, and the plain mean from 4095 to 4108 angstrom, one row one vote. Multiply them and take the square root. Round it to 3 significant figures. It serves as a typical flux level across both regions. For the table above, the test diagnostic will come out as 24.3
